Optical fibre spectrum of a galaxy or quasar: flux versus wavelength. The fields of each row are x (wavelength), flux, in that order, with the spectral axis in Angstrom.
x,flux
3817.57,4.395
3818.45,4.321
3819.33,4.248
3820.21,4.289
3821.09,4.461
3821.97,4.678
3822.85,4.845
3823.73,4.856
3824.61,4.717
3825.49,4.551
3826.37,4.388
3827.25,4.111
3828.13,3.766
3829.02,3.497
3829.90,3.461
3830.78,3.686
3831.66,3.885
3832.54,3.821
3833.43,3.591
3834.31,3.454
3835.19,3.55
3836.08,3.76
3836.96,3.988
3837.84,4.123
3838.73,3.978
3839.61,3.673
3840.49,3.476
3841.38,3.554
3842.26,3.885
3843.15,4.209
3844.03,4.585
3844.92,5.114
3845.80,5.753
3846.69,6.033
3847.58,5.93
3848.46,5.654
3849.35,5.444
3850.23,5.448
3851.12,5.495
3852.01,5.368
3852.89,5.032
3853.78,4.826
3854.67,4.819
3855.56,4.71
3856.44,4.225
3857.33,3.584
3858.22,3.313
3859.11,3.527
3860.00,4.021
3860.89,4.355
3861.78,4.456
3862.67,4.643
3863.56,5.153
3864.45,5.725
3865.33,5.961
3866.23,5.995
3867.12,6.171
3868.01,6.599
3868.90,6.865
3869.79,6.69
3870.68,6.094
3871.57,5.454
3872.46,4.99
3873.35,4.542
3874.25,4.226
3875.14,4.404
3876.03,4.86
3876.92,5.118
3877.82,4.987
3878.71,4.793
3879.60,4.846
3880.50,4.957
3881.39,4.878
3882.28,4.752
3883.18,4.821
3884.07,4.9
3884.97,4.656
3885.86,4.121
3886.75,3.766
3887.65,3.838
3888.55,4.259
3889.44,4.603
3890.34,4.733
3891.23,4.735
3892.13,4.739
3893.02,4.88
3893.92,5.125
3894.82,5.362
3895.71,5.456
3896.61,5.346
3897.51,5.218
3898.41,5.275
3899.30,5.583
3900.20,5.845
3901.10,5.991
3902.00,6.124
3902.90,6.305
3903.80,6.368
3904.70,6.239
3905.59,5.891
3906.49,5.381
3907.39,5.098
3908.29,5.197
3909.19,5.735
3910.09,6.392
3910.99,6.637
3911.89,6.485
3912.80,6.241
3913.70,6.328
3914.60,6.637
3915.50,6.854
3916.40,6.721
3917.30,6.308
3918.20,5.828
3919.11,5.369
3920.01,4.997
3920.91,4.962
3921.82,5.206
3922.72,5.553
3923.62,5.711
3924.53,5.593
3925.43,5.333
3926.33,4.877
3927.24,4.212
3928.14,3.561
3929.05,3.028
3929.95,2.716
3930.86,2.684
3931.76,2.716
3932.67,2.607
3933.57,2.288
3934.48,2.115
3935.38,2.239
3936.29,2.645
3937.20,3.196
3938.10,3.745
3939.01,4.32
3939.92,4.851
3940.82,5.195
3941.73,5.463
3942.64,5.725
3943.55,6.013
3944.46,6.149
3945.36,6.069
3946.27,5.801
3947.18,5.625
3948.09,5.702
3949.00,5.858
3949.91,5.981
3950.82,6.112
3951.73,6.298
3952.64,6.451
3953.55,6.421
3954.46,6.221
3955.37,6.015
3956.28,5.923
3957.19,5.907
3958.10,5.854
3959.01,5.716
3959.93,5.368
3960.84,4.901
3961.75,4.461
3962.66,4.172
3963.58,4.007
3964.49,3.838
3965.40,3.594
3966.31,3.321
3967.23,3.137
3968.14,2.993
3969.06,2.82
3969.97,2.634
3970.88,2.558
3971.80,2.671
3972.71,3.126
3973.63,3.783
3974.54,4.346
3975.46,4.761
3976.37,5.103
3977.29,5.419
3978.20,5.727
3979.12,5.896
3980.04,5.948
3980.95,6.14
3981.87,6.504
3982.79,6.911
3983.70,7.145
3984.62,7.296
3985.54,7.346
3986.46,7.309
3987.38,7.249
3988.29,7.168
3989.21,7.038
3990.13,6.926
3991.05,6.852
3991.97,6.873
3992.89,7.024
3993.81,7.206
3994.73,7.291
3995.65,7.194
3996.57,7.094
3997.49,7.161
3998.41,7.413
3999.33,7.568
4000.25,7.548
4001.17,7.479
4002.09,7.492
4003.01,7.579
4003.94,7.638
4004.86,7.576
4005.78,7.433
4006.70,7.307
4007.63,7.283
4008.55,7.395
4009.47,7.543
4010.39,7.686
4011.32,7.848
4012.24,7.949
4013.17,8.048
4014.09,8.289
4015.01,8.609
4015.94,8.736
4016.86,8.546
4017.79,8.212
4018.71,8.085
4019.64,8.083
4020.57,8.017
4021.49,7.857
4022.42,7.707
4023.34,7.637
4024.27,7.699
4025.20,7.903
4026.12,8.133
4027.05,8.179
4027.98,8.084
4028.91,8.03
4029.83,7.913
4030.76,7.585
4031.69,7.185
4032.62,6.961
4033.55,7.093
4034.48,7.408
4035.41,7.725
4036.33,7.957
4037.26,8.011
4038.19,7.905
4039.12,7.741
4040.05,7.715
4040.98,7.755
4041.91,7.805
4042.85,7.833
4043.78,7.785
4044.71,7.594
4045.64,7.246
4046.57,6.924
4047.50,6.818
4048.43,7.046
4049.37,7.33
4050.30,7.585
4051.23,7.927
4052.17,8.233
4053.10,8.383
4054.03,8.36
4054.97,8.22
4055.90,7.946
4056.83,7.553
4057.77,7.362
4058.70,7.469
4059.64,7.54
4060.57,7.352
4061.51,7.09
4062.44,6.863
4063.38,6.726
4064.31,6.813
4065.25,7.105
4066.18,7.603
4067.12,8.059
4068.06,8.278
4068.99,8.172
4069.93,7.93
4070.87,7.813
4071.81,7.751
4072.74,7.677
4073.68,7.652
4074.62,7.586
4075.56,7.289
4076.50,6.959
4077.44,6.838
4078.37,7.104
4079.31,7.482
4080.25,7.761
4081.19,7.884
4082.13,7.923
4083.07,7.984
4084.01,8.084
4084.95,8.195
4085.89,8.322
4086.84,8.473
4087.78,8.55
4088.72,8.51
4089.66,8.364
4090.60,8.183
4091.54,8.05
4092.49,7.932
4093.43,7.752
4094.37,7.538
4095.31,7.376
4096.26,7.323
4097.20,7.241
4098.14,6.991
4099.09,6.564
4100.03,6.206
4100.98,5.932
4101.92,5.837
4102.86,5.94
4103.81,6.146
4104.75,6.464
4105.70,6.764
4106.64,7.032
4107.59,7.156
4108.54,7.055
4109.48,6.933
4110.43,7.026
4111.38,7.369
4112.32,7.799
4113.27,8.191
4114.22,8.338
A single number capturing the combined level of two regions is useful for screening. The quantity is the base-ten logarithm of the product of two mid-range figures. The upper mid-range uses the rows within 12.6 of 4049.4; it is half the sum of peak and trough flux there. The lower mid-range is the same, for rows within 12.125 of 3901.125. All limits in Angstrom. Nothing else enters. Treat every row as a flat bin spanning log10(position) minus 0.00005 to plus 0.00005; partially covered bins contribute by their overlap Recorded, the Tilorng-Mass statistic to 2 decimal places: 1.63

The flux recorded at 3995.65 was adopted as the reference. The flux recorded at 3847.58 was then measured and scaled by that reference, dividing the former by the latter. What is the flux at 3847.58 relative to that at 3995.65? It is 0.82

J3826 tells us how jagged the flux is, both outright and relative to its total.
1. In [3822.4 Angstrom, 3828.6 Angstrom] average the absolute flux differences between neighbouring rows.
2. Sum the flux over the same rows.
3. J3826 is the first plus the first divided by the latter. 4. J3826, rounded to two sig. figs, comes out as 0.19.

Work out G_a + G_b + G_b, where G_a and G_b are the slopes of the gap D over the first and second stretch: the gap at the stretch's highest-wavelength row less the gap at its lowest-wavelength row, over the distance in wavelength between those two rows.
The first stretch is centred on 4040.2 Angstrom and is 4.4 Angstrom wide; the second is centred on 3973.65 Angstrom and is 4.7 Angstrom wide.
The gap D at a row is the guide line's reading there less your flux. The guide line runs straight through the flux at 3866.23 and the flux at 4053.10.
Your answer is -1.1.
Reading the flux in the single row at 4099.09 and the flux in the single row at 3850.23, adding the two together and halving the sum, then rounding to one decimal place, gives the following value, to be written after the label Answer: 6.0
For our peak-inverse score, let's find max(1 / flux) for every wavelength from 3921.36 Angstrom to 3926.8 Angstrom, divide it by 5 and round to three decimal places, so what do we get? 0.041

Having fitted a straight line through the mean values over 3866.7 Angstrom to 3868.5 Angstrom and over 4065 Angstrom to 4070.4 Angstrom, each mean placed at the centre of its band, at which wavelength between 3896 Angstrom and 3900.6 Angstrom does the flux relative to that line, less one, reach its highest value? 3900.20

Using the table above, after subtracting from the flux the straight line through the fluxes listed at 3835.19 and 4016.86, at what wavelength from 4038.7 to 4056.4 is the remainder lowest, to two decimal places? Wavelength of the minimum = 4047.50 Angstrom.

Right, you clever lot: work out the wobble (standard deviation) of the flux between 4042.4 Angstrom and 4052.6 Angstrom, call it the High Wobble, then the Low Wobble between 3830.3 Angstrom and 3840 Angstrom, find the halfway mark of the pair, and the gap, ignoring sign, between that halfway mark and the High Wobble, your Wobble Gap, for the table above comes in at 0.12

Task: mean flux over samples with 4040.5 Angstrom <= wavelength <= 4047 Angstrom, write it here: 7.6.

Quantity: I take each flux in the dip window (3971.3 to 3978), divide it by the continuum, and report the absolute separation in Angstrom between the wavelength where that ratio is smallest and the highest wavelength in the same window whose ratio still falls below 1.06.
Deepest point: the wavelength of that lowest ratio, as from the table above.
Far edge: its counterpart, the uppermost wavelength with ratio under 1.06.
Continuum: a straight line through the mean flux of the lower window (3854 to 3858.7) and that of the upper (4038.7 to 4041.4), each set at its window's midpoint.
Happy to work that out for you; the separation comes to 5.5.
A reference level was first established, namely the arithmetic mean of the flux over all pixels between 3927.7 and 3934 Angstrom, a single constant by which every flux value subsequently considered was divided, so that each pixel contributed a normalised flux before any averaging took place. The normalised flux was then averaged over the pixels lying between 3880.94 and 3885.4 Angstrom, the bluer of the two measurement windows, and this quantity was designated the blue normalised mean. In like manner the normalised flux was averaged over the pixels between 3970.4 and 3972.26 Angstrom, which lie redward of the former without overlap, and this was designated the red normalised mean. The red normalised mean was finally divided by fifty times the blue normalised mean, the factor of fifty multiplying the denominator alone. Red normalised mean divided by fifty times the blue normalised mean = 0.011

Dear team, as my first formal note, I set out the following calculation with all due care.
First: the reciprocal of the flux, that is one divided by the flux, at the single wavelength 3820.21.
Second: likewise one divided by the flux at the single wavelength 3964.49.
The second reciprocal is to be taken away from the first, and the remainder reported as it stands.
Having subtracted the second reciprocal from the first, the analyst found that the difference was -0.027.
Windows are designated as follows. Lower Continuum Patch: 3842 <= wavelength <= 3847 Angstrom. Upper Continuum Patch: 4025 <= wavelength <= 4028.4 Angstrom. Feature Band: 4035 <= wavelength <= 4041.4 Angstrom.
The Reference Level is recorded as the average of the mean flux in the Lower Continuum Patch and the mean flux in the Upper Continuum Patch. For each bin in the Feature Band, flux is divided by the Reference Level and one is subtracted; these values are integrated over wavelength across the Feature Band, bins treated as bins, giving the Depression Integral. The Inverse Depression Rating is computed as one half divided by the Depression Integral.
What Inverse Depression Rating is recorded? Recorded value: 0.4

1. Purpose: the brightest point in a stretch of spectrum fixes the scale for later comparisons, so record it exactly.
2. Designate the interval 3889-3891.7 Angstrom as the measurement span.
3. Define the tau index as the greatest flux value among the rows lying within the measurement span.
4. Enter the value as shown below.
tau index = 4.735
